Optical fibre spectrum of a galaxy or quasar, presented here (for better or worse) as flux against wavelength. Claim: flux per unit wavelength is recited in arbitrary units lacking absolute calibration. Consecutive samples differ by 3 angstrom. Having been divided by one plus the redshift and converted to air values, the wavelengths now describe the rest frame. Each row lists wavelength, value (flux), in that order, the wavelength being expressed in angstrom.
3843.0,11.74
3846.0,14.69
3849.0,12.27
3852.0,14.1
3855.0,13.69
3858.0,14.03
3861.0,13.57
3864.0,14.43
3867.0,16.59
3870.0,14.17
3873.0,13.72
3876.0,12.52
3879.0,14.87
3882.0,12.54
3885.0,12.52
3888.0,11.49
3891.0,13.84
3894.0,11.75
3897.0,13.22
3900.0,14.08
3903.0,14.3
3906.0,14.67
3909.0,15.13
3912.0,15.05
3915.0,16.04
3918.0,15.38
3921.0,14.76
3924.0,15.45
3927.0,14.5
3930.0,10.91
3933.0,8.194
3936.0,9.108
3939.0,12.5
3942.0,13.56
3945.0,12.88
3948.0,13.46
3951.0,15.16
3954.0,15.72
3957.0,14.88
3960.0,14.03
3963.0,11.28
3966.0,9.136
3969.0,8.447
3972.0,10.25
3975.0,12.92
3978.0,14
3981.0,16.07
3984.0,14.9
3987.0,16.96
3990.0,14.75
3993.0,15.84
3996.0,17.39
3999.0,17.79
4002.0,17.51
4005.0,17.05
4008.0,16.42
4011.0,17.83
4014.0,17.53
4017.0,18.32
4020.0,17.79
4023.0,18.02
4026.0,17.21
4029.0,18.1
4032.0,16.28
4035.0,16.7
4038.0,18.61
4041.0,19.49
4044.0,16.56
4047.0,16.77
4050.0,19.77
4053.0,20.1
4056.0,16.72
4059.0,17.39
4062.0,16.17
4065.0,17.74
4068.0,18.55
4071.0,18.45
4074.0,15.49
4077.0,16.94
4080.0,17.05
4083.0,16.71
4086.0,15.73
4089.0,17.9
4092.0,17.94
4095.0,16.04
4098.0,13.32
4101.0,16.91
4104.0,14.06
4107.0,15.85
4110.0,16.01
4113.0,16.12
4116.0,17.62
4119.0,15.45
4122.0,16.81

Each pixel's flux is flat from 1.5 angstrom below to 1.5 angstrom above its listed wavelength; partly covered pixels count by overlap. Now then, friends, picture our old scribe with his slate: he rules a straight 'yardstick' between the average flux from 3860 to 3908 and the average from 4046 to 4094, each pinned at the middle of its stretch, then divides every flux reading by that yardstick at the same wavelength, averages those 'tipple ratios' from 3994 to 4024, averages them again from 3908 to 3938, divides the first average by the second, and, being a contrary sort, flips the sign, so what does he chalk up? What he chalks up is -1.16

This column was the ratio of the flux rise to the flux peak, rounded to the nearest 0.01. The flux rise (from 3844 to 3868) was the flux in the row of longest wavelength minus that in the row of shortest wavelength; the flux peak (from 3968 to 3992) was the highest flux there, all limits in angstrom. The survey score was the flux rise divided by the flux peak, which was 0.11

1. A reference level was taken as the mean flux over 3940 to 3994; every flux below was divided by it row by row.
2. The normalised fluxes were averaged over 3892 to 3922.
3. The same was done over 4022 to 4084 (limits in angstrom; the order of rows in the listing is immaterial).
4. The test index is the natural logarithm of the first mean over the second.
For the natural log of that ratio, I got -0.20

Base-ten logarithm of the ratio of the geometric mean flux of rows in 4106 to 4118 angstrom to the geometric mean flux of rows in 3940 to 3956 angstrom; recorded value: 0.065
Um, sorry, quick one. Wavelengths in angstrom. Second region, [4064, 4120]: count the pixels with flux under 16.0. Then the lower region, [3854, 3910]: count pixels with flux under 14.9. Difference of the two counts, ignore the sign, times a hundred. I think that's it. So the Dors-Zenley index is 1100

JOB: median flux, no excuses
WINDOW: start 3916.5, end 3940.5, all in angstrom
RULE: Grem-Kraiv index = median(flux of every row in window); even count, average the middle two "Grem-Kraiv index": 13.5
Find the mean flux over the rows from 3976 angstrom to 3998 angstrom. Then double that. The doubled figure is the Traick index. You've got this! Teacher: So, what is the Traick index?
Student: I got 31.4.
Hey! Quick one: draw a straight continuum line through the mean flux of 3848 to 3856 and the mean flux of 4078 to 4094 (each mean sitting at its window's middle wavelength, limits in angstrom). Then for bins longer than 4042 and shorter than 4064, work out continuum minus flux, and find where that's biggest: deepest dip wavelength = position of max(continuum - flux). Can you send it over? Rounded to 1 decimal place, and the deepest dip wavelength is 4062.0 angstrom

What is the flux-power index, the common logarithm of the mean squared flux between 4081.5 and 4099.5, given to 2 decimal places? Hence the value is 2.43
